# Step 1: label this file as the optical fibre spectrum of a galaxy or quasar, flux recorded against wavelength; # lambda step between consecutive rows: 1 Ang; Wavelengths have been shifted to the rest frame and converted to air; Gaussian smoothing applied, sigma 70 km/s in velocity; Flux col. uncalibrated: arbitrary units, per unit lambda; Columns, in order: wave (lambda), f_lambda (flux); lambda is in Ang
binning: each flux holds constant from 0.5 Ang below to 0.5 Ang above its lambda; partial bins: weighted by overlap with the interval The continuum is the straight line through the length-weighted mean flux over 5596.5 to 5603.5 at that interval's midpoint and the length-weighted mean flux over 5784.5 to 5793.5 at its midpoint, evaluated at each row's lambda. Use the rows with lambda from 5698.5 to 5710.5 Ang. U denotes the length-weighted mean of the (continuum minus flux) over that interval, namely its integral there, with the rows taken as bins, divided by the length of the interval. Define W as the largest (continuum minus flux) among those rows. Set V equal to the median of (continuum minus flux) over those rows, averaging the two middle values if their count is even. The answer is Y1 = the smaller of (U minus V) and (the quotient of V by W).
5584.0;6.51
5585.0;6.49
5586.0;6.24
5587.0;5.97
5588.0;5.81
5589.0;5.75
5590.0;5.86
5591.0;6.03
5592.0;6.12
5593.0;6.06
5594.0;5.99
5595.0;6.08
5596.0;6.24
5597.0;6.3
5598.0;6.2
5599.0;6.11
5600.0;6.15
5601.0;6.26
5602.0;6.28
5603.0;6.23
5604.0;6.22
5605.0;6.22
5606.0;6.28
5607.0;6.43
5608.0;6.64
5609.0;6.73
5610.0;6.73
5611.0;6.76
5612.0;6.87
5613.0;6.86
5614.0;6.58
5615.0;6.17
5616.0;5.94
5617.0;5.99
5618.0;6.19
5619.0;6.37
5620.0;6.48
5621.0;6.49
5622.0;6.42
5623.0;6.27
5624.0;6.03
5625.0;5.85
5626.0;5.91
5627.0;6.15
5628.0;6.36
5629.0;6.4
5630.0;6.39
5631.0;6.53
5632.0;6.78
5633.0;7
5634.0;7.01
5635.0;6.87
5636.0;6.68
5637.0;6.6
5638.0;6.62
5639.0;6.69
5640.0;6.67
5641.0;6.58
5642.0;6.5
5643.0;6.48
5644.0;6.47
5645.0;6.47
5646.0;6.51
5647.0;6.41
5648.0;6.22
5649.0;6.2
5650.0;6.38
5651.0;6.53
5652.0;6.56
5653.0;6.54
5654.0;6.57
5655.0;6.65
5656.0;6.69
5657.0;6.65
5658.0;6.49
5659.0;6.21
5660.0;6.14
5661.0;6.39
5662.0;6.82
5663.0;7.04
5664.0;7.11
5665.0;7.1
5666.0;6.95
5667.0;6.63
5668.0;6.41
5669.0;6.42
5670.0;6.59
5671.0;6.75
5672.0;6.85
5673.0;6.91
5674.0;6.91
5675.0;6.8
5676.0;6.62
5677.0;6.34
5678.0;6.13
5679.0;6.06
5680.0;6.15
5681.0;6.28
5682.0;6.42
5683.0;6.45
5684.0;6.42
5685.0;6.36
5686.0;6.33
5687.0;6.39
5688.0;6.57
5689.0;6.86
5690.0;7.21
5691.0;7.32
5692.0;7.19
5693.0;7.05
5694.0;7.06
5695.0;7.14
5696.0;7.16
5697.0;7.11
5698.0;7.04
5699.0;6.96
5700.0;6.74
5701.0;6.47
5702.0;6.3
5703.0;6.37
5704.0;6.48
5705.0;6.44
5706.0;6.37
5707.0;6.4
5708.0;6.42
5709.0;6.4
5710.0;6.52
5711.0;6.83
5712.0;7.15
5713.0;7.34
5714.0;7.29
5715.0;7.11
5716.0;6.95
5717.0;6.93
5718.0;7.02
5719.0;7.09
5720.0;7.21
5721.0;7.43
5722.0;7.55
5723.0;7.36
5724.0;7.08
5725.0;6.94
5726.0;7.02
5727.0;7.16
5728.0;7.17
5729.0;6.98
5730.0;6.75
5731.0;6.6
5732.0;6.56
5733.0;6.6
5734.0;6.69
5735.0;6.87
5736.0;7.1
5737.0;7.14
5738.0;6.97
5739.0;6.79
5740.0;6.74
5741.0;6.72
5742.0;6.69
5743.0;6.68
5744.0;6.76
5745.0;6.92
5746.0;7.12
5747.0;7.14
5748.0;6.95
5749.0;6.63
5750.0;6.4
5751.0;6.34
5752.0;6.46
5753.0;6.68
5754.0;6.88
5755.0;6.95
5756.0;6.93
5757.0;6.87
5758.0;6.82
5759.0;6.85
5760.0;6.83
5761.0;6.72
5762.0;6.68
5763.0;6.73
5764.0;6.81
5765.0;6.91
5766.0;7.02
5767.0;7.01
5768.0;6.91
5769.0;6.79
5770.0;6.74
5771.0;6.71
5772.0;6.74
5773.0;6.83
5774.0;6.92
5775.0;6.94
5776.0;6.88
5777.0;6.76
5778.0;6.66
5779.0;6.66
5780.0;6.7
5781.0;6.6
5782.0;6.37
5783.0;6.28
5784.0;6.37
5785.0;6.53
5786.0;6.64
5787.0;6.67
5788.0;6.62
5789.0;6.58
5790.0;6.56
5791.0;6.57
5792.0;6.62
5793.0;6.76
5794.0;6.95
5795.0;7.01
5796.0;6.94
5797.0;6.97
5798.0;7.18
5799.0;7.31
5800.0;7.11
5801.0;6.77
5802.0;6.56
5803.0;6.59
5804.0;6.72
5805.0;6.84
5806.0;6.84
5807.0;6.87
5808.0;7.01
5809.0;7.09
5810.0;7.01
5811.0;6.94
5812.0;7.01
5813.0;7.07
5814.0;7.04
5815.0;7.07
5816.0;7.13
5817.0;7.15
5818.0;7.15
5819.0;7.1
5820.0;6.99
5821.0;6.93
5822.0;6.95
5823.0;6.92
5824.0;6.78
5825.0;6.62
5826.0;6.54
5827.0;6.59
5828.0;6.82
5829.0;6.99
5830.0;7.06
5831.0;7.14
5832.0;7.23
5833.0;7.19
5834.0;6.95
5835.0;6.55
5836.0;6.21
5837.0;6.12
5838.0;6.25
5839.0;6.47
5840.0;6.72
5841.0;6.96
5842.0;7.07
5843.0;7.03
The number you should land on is -0.1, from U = -0.05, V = 0.01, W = 0.13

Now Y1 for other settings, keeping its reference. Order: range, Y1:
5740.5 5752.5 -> -1.0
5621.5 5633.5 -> -0.2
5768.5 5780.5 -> 0.0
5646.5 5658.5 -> -1.7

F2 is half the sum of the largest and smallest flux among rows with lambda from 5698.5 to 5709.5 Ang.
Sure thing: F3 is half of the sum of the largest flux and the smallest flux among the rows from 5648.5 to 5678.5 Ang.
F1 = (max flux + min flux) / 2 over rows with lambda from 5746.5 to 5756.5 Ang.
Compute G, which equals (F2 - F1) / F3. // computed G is -0.017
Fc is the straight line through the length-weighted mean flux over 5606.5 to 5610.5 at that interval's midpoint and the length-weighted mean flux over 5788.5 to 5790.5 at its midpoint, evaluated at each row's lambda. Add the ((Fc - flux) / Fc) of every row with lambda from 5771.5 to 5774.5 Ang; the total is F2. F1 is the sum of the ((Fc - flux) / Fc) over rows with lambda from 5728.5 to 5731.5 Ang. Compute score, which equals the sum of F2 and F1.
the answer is -0.20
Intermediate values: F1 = -0.08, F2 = -0.12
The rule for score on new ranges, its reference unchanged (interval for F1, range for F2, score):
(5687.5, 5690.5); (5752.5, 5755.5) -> -0.24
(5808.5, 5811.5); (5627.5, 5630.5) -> -0.10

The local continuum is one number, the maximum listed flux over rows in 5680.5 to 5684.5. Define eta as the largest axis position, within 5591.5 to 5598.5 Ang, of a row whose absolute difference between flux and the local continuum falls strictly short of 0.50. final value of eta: 5598.0 Ang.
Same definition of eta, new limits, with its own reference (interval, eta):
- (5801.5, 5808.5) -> 5807.0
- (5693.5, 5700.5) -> 5700.0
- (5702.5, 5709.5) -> 5709.0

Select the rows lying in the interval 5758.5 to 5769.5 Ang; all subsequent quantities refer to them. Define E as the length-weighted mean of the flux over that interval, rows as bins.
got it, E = 6.84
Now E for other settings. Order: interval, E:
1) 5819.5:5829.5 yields 6.81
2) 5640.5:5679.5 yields 6.57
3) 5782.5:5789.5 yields 6.53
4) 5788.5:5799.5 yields 6.86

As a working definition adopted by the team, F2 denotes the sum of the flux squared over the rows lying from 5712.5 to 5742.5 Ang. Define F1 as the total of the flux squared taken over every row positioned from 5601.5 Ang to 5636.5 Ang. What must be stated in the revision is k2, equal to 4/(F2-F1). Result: 0.215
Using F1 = 1451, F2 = 1470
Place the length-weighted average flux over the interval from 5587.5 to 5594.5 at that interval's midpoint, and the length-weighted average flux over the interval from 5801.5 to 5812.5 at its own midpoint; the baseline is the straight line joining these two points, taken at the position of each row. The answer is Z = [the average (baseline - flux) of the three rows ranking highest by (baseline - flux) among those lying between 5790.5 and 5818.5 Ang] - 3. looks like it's -2.7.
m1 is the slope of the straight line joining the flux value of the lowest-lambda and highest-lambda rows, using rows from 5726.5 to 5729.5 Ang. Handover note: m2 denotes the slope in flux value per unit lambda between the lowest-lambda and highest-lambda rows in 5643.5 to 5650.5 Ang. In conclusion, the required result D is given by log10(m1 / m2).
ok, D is 0.78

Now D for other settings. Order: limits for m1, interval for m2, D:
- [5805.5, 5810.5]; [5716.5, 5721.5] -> -0.47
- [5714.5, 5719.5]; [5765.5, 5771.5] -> -1.09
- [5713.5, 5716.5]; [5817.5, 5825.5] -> 0.35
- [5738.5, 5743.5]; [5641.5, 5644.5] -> 0.26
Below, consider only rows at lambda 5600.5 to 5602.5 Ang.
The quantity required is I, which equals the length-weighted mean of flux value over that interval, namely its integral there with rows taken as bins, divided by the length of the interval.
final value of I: 6.27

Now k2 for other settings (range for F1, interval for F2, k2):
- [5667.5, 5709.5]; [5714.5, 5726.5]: -0.003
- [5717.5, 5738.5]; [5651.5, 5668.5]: -0.014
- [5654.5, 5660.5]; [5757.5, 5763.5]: 0.170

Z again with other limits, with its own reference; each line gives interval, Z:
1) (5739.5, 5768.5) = -2.8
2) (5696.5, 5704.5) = -3.0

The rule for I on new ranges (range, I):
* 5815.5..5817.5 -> 7.14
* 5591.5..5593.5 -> 6.09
